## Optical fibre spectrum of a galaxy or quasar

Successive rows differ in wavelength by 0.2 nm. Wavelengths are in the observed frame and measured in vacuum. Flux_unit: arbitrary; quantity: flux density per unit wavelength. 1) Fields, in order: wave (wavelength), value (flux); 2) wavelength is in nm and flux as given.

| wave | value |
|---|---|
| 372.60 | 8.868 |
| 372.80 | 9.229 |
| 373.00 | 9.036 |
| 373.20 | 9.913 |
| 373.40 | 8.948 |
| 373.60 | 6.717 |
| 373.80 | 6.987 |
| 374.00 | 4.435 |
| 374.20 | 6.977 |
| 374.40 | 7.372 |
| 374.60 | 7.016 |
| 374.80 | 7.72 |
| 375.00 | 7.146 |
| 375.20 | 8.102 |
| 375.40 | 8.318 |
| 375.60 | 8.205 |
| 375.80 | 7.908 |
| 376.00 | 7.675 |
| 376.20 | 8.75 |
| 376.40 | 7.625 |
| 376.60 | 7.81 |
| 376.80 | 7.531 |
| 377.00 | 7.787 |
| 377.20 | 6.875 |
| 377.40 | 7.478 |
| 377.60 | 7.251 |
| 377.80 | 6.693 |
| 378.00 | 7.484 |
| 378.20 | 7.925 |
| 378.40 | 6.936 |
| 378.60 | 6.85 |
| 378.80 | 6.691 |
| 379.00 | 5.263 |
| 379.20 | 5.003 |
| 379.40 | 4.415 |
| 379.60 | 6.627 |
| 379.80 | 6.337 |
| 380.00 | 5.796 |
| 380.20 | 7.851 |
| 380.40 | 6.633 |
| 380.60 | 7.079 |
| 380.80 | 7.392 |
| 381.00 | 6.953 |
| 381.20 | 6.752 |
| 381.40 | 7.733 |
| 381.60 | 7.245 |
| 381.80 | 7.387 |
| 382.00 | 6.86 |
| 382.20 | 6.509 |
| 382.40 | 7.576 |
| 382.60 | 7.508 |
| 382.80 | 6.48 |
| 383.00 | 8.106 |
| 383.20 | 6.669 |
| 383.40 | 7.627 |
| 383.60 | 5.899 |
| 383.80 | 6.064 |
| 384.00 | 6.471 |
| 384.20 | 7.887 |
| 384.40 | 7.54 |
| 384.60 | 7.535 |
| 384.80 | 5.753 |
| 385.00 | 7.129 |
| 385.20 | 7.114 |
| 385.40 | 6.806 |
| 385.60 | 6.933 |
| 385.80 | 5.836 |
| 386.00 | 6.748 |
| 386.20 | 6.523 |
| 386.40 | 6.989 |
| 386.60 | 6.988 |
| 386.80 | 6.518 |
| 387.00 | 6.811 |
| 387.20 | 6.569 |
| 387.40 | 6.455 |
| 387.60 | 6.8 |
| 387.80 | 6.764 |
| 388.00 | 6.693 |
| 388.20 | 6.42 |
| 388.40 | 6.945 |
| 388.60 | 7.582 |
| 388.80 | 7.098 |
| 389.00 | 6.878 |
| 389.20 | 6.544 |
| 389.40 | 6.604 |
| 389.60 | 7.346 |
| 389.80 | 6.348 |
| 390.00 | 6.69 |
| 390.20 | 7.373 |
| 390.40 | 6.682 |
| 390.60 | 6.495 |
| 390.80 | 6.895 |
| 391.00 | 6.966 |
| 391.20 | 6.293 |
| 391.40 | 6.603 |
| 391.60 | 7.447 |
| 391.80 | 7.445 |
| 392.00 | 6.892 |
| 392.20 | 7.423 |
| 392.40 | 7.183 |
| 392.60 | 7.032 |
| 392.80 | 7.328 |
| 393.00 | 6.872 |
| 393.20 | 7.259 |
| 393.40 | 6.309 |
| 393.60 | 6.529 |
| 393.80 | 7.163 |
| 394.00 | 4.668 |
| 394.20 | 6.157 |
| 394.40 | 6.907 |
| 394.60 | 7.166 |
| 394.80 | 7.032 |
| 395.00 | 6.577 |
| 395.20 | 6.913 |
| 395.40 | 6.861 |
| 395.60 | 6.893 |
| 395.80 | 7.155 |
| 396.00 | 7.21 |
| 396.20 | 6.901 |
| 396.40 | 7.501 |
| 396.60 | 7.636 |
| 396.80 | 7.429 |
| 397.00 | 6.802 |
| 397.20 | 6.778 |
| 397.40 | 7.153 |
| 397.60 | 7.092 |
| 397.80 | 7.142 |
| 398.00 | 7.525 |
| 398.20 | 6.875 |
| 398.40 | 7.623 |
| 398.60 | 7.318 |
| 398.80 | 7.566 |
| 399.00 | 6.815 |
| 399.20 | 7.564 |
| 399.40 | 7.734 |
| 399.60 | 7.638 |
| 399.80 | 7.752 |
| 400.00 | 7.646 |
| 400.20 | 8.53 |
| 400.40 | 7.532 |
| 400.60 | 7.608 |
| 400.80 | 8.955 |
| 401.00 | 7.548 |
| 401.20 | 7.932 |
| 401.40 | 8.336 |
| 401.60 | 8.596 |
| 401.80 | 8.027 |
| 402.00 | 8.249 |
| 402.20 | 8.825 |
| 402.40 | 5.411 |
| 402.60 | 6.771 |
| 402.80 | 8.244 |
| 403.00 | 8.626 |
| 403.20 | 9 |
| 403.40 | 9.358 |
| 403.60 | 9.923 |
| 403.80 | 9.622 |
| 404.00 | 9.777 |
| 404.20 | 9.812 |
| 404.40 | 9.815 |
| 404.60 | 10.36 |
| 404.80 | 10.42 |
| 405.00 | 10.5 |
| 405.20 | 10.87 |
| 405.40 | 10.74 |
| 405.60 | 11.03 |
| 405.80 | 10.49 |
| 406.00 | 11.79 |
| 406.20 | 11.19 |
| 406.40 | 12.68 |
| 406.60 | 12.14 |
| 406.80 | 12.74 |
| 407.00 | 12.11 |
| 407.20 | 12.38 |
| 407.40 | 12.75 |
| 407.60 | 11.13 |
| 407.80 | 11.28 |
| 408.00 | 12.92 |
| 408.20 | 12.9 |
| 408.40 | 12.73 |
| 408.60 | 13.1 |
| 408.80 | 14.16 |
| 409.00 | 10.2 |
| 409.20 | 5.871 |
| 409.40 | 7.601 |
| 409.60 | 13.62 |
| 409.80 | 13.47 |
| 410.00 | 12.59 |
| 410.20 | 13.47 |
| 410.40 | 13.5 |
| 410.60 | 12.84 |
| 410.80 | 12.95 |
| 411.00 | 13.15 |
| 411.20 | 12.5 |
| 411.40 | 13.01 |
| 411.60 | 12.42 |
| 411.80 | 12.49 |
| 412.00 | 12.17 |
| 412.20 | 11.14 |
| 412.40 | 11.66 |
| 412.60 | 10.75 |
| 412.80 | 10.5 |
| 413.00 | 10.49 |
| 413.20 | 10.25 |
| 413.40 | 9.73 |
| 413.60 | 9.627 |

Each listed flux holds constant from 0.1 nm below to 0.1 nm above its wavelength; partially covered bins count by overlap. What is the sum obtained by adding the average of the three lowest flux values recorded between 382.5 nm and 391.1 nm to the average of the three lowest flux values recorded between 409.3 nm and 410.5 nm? 17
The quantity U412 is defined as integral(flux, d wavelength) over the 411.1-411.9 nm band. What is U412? 10.1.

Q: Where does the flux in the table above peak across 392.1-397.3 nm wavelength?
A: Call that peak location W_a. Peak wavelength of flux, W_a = 396.60 nm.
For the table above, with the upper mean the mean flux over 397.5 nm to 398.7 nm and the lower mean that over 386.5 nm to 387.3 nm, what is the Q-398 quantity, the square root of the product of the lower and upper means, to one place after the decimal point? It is 7.0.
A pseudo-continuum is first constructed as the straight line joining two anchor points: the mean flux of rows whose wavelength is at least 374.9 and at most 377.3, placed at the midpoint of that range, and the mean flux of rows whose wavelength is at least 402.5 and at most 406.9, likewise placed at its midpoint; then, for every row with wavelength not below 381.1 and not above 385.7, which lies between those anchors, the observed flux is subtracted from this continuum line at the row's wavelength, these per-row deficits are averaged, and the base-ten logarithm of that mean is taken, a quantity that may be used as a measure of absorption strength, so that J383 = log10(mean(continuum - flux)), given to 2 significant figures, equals 0.15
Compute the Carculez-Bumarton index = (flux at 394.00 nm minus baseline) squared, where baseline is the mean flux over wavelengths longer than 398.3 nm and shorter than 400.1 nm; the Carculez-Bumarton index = 8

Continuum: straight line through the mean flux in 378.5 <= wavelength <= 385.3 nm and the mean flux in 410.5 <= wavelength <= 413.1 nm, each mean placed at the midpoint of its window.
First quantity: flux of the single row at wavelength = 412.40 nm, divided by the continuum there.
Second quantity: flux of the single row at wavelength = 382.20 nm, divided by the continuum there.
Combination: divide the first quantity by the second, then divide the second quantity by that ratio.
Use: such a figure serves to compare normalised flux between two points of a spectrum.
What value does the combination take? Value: 0.94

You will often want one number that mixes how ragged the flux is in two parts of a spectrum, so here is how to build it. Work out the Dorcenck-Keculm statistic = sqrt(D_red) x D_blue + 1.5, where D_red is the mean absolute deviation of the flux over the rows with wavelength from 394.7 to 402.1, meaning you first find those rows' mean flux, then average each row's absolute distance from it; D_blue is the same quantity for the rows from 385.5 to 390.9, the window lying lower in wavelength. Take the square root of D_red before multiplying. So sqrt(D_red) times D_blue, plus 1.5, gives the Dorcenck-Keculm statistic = 1.67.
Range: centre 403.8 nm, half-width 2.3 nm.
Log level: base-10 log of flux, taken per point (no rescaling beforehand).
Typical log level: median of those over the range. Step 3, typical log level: 0.99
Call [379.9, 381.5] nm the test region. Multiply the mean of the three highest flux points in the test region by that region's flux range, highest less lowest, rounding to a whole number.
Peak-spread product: 16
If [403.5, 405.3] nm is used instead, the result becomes 13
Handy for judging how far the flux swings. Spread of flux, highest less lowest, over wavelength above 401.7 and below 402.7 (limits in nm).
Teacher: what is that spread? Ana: 3.4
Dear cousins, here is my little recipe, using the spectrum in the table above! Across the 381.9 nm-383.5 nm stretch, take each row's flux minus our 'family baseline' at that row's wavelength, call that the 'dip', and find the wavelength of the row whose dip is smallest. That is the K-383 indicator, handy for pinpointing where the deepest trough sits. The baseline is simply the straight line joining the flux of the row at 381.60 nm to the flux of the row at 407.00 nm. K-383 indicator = 382.80 nm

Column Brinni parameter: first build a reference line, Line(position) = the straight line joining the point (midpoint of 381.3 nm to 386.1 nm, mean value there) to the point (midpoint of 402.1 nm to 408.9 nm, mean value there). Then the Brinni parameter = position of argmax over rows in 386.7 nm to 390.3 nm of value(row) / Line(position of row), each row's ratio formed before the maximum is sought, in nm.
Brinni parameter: 388.60 nm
